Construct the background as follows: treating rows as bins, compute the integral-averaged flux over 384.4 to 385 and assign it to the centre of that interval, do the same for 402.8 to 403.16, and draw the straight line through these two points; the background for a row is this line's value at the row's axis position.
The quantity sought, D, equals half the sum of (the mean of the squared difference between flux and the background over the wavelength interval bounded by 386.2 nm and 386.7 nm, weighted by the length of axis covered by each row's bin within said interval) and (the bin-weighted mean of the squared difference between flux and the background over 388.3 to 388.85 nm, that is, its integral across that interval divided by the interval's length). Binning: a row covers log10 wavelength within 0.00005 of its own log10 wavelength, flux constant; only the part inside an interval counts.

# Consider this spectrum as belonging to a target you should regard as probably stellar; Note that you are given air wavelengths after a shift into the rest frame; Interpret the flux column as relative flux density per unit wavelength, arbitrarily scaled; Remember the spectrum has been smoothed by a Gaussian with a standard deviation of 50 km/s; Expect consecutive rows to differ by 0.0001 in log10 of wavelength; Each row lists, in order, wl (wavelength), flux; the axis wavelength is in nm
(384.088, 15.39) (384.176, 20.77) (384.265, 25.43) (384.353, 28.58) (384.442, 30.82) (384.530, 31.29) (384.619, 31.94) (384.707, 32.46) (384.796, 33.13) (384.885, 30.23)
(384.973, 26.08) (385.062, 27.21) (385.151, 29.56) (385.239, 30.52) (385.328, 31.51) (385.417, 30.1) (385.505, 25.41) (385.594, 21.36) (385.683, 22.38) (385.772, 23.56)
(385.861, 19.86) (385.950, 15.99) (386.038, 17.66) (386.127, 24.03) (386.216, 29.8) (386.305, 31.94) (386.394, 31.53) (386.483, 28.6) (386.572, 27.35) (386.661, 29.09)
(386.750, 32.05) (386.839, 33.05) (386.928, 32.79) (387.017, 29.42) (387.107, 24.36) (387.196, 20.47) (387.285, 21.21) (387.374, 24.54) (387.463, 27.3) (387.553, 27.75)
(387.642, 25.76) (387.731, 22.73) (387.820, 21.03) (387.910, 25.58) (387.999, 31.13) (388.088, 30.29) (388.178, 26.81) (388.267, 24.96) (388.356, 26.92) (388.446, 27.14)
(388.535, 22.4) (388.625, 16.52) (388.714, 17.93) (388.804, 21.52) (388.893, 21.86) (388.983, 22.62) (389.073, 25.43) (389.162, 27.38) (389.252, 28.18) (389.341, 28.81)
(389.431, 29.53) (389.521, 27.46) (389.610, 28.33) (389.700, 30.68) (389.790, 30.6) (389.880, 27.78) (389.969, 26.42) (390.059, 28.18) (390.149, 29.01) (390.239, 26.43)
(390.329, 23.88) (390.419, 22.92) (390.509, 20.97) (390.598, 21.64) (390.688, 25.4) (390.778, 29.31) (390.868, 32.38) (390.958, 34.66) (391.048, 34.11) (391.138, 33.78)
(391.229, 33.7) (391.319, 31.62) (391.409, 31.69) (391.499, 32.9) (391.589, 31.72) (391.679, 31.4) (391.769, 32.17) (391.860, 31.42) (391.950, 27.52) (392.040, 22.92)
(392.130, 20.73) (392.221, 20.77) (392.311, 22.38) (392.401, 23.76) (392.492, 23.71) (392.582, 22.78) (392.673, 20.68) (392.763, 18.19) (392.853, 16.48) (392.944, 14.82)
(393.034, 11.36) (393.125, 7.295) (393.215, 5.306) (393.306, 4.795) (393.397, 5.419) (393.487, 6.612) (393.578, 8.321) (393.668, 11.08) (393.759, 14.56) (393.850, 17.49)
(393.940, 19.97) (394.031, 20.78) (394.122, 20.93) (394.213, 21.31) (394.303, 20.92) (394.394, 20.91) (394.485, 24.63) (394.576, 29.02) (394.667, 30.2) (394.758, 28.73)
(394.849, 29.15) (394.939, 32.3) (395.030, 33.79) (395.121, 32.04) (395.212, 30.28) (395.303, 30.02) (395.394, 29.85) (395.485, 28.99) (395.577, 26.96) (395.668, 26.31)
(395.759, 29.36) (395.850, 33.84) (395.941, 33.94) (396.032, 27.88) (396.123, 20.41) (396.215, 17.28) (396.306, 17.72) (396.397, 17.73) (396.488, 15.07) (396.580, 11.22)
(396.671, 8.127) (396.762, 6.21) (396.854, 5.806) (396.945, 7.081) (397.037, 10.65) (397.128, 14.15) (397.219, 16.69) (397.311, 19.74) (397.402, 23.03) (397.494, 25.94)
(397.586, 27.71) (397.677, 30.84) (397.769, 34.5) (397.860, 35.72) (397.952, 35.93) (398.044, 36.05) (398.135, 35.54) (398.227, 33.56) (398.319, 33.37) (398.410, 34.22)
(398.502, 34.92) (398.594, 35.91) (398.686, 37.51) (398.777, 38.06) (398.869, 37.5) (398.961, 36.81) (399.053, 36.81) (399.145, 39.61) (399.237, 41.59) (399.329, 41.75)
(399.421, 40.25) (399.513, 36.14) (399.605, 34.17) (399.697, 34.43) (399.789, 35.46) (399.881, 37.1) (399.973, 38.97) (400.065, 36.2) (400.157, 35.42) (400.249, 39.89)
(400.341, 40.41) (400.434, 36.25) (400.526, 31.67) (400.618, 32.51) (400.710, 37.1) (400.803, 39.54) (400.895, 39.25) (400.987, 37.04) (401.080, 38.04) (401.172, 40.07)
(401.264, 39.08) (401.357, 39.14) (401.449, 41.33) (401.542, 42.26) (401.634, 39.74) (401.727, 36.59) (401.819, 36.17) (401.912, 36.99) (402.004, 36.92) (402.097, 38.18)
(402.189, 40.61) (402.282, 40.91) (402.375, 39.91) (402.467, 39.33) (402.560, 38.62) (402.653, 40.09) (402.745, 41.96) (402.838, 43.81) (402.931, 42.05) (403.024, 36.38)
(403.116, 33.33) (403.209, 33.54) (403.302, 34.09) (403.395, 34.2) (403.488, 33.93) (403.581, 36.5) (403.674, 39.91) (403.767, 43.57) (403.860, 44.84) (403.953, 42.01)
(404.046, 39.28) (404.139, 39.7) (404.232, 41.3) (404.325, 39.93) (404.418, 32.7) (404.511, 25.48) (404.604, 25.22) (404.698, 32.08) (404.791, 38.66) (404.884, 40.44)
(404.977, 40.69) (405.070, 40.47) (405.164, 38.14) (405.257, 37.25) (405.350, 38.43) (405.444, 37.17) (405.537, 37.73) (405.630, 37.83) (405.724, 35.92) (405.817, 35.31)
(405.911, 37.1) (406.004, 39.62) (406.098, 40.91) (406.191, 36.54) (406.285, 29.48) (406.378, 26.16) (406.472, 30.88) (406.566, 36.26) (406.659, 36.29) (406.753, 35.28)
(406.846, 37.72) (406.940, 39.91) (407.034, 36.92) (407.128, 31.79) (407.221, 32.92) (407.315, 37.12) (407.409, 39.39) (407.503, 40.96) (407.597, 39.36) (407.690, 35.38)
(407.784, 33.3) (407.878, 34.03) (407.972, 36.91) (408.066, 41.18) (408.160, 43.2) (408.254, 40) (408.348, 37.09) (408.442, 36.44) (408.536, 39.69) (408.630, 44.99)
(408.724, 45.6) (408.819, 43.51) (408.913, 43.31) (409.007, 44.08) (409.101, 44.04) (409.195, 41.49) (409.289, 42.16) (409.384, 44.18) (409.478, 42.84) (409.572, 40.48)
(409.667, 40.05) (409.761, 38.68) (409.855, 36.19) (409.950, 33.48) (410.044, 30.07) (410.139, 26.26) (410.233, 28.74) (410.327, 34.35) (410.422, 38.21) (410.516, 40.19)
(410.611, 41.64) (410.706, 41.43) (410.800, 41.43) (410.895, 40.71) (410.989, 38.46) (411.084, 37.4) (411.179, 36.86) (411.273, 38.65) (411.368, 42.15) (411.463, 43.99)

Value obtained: 67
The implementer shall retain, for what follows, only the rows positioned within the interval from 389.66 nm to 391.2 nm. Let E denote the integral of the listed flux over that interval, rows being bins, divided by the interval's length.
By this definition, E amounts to 28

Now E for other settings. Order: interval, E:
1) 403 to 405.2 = 37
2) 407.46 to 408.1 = 37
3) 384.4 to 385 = 31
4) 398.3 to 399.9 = 37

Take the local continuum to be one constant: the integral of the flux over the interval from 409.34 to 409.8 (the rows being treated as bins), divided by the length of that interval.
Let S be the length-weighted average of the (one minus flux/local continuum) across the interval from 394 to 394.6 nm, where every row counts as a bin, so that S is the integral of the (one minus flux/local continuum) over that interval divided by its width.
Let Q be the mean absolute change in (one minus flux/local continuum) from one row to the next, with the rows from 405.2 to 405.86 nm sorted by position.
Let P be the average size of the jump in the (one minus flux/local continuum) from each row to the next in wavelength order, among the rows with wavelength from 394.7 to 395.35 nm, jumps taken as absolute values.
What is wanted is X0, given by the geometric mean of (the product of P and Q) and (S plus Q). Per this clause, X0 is 0.020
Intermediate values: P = 0.036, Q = 0.023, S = 0.46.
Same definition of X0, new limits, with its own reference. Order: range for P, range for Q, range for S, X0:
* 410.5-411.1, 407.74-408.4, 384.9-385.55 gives 0.023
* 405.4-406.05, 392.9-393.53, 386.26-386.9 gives 0.021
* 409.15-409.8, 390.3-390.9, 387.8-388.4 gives 0.028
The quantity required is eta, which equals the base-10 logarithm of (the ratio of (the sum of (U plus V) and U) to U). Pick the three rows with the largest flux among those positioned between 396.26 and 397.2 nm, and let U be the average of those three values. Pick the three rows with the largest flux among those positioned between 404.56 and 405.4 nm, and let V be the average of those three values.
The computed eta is 0.64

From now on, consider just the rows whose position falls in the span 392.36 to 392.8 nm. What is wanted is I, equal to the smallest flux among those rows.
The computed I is 18.19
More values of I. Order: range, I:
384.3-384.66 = 28.58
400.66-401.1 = 37.04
